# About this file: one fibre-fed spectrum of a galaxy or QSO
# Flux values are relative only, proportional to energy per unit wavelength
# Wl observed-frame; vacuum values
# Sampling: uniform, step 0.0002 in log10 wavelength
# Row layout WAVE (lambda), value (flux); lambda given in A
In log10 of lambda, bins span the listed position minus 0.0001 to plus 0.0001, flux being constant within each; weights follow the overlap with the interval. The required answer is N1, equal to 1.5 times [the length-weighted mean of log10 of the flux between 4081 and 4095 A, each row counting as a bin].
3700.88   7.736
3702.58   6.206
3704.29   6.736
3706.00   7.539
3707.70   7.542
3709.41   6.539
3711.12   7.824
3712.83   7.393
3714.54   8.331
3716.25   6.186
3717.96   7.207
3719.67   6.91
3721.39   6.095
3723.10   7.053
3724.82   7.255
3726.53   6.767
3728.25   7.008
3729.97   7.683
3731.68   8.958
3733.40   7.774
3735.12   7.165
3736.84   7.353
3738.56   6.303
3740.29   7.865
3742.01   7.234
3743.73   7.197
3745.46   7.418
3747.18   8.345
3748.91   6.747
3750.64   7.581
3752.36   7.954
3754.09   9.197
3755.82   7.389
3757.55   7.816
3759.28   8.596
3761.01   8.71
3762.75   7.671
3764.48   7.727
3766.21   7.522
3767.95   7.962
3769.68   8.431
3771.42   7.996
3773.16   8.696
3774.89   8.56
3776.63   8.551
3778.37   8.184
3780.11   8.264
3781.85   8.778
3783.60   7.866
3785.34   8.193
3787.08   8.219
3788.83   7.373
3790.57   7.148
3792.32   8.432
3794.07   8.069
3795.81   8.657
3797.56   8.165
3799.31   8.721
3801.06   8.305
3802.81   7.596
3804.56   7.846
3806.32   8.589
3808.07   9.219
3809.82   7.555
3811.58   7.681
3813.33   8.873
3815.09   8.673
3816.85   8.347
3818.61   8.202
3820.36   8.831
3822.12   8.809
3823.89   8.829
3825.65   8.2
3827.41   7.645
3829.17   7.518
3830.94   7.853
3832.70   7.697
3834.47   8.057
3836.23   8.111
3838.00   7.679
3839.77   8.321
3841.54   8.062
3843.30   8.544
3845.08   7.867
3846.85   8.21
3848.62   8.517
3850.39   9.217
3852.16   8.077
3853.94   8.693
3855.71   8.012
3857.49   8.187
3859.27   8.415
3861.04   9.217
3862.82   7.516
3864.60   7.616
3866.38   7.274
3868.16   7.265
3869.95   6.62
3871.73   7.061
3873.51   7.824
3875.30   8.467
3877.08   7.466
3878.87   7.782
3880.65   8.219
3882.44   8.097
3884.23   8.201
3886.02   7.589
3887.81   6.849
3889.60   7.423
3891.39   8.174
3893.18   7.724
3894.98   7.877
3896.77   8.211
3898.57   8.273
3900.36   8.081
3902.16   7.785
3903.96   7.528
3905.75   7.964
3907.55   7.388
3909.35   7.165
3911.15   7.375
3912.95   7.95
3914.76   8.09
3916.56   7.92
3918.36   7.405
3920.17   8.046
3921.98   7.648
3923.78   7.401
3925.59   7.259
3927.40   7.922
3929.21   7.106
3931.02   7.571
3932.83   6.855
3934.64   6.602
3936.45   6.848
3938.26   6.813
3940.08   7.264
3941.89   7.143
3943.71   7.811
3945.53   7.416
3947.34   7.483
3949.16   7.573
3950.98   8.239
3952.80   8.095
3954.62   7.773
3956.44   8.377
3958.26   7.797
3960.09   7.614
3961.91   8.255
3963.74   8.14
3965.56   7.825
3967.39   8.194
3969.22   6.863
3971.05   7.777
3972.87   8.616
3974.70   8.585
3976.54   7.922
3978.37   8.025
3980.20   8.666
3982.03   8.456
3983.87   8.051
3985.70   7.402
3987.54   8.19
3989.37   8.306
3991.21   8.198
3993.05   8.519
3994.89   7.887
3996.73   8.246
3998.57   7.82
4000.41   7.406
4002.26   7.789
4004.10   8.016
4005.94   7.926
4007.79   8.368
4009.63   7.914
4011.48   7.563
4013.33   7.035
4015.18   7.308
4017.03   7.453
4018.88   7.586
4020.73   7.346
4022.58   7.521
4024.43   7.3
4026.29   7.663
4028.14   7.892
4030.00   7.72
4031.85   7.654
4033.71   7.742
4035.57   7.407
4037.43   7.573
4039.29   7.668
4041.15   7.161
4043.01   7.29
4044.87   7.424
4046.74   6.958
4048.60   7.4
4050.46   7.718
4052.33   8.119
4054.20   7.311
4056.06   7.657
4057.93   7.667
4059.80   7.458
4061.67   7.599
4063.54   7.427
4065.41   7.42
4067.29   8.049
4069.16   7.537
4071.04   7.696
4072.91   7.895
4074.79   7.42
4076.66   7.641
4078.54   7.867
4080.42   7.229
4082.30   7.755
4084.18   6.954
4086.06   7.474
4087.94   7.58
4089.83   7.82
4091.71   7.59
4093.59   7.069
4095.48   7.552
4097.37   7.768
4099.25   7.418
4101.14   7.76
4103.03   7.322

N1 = 1.31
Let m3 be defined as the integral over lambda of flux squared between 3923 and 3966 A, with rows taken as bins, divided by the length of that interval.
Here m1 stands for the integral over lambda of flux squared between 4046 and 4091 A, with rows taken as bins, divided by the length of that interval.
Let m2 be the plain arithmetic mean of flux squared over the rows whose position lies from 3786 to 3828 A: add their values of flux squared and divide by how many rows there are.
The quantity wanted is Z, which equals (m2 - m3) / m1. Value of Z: 0.19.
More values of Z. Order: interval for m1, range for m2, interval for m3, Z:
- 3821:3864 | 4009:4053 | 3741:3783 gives -0.12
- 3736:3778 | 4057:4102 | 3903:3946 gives 0.03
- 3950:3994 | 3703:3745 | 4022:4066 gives -0.06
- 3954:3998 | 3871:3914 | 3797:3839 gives -0.11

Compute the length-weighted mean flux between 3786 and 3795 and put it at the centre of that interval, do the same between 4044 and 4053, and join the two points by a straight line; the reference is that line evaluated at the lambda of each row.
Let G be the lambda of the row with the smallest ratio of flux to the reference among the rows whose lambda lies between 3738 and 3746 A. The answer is 3738.56 A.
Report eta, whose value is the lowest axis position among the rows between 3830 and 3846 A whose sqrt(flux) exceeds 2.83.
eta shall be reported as 3834.47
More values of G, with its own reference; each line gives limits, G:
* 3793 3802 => 3794.07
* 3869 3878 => 3869.95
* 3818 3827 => 3818.61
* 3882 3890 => 3887.81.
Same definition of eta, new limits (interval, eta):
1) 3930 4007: 3950.98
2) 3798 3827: 3799.31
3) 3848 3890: 3848.62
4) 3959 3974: 3961.91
